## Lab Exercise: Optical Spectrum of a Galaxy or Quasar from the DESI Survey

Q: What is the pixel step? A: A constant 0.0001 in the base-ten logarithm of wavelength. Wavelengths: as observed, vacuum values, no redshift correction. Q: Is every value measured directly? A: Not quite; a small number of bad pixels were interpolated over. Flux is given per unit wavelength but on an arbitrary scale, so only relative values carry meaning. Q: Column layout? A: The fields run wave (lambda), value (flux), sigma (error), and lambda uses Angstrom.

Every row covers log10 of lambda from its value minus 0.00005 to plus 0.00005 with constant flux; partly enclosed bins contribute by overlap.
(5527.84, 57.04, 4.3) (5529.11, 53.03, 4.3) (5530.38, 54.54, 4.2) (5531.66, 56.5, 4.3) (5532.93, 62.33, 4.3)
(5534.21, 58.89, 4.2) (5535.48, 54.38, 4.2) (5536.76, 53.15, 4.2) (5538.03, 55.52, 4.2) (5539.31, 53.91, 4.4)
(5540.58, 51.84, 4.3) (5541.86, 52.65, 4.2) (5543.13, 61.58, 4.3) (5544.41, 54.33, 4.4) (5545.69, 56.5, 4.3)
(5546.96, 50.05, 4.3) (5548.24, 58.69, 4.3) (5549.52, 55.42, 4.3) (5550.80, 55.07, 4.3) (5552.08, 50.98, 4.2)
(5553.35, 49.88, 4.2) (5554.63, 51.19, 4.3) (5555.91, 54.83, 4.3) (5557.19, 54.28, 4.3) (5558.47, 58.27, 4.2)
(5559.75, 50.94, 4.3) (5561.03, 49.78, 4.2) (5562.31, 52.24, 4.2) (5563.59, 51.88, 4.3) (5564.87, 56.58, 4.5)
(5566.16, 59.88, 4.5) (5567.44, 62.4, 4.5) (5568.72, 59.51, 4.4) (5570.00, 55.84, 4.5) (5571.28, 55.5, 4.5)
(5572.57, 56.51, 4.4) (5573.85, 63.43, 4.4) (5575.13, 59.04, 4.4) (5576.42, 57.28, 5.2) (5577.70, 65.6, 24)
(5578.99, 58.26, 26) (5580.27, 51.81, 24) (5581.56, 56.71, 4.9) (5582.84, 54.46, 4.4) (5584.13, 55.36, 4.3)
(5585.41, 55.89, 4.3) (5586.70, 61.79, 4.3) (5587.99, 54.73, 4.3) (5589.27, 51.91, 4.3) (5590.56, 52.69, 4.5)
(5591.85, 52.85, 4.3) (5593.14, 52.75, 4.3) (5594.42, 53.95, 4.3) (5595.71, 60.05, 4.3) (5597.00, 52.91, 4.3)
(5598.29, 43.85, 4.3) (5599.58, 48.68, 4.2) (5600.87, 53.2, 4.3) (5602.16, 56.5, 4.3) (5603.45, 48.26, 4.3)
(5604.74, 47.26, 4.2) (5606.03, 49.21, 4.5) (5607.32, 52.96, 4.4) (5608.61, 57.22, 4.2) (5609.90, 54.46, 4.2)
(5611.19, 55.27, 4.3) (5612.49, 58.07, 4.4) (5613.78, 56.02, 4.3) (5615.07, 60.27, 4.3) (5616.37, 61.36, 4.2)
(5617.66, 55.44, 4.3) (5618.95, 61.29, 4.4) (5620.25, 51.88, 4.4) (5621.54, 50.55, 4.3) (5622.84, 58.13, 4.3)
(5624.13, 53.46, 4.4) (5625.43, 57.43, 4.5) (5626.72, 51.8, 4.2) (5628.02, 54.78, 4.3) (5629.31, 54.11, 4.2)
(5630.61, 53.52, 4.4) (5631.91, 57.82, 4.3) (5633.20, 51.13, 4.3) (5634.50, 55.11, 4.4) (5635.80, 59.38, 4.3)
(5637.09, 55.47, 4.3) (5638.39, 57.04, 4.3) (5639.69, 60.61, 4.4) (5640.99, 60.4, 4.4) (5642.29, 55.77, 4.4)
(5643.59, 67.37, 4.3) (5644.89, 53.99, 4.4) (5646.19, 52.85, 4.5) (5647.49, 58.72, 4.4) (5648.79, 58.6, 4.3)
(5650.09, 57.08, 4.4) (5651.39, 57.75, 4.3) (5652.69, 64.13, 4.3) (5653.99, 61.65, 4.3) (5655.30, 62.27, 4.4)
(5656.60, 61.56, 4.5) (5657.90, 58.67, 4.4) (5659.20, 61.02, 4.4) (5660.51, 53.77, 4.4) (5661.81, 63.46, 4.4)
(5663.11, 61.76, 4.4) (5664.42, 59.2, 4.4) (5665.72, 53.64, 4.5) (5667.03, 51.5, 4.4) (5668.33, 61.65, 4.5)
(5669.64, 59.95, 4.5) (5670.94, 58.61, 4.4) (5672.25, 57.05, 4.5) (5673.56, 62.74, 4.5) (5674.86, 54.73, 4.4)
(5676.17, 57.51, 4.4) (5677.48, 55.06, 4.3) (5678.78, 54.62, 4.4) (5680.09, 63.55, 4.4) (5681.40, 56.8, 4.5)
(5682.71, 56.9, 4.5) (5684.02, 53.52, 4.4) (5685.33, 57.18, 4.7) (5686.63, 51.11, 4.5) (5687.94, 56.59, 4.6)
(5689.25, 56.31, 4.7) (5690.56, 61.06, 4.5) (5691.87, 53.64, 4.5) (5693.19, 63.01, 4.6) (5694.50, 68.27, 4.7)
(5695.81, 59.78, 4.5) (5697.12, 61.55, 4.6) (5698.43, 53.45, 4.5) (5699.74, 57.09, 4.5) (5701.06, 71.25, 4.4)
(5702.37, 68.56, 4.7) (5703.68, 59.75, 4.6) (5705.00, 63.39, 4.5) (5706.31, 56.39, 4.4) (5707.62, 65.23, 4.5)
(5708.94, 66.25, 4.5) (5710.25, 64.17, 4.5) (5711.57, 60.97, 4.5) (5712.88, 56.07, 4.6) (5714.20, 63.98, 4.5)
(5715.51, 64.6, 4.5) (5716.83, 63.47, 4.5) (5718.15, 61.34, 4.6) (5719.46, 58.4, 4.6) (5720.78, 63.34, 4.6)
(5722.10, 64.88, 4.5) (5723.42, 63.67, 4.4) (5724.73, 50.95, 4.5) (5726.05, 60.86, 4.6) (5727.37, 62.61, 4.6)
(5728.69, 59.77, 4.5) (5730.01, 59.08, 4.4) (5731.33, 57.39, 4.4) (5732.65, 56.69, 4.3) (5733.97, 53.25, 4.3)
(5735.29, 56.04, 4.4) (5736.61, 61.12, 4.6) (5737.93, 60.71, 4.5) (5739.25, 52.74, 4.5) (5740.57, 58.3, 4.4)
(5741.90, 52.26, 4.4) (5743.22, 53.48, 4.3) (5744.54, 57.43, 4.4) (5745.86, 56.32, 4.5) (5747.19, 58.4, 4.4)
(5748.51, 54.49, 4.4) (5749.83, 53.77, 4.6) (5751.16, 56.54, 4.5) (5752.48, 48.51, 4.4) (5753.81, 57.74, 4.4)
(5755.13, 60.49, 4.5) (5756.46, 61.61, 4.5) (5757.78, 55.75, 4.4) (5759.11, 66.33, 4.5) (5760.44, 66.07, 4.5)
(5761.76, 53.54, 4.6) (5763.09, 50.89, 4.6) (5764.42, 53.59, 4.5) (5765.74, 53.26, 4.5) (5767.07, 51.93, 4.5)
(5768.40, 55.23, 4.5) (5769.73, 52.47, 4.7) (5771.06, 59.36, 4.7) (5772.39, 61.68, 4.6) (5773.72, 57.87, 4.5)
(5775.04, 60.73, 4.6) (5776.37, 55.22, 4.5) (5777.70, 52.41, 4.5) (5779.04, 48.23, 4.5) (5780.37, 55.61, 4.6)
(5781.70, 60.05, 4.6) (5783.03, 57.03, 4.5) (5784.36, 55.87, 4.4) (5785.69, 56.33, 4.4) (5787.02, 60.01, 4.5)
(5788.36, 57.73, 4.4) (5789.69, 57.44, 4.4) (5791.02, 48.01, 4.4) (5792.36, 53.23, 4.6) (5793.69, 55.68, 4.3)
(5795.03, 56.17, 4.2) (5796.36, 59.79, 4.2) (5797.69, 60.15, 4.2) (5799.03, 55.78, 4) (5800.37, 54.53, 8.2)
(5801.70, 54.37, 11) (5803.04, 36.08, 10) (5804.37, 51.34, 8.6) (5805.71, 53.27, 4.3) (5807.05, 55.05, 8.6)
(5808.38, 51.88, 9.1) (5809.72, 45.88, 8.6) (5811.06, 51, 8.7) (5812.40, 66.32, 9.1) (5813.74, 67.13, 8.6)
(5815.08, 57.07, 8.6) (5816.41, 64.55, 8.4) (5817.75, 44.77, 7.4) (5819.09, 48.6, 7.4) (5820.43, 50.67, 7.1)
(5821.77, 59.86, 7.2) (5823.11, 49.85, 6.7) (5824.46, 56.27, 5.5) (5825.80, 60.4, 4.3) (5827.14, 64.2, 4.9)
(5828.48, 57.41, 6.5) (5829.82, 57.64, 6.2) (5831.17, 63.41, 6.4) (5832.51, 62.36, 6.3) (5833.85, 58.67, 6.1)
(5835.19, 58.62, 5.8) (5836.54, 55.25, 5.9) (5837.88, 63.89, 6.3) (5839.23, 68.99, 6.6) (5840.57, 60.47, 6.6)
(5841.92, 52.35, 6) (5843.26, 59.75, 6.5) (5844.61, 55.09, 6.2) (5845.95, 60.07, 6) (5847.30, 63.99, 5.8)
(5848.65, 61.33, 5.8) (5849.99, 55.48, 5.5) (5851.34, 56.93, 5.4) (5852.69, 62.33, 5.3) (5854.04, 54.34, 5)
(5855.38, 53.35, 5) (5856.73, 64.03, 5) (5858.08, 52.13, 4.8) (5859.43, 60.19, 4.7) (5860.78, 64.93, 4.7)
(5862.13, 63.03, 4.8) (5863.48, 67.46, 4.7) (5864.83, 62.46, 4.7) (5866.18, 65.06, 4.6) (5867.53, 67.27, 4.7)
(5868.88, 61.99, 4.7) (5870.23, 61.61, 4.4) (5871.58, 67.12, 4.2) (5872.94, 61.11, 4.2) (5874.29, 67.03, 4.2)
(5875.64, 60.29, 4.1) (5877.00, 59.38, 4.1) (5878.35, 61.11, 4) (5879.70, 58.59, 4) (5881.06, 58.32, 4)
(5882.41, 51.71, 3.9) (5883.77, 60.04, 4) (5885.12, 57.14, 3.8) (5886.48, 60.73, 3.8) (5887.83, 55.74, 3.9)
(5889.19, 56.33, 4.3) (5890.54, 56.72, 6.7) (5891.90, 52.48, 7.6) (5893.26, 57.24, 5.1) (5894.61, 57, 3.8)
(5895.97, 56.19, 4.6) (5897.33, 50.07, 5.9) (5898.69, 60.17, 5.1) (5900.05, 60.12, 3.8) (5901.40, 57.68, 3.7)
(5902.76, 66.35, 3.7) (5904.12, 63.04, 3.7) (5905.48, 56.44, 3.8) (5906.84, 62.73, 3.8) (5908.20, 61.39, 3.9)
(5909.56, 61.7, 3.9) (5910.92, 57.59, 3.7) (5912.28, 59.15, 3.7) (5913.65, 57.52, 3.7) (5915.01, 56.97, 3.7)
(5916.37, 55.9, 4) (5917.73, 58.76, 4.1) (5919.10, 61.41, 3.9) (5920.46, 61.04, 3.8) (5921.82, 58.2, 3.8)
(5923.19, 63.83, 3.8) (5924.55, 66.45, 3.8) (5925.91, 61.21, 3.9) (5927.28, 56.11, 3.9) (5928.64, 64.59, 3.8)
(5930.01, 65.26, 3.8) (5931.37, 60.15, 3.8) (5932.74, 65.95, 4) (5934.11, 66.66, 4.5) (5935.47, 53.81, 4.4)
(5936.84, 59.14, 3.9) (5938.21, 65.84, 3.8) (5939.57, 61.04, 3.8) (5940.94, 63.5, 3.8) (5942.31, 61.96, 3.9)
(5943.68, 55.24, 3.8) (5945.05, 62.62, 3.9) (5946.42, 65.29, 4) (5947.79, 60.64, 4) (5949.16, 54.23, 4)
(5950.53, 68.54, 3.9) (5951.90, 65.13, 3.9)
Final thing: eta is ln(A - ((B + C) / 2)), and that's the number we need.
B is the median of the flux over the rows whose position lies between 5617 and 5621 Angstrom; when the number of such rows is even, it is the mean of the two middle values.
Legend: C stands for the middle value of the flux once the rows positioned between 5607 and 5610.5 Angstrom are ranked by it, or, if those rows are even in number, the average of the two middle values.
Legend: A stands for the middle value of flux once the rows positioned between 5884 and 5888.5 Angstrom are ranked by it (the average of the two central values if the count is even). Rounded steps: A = 57.1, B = 55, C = 54.5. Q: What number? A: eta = 0.8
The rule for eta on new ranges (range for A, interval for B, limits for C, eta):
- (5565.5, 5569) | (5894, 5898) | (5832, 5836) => 0.9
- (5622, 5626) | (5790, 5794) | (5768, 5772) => 1.2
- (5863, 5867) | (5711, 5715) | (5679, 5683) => 1.8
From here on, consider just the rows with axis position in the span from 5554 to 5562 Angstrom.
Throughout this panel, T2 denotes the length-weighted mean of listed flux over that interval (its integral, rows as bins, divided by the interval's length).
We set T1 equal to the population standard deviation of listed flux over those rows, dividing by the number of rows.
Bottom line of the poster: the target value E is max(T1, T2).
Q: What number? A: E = 53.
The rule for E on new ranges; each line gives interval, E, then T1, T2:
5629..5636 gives 55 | 2.7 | 55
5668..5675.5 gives 59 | 2.7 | 59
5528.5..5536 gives 57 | 3.2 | 57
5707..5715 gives 63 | 3.4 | 63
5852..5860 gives 58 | 4.6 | 58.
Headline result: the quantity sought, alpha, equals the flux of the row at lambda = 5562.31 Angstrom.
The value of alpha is 52.24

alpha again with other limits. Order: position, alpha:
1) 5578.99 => 58.26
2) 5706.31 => 56.39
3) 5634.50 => 55.11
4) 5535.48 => 54.38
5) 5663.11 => 61.76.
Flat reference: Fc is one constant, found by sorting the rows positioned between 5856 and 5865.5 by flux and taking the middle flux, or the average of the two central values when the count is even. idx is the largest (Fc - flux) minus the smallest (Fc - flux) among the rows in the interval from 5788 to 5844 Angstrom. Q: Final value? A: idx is 33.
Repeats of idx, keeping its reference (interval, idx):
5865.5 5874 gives 6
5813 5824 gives 22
